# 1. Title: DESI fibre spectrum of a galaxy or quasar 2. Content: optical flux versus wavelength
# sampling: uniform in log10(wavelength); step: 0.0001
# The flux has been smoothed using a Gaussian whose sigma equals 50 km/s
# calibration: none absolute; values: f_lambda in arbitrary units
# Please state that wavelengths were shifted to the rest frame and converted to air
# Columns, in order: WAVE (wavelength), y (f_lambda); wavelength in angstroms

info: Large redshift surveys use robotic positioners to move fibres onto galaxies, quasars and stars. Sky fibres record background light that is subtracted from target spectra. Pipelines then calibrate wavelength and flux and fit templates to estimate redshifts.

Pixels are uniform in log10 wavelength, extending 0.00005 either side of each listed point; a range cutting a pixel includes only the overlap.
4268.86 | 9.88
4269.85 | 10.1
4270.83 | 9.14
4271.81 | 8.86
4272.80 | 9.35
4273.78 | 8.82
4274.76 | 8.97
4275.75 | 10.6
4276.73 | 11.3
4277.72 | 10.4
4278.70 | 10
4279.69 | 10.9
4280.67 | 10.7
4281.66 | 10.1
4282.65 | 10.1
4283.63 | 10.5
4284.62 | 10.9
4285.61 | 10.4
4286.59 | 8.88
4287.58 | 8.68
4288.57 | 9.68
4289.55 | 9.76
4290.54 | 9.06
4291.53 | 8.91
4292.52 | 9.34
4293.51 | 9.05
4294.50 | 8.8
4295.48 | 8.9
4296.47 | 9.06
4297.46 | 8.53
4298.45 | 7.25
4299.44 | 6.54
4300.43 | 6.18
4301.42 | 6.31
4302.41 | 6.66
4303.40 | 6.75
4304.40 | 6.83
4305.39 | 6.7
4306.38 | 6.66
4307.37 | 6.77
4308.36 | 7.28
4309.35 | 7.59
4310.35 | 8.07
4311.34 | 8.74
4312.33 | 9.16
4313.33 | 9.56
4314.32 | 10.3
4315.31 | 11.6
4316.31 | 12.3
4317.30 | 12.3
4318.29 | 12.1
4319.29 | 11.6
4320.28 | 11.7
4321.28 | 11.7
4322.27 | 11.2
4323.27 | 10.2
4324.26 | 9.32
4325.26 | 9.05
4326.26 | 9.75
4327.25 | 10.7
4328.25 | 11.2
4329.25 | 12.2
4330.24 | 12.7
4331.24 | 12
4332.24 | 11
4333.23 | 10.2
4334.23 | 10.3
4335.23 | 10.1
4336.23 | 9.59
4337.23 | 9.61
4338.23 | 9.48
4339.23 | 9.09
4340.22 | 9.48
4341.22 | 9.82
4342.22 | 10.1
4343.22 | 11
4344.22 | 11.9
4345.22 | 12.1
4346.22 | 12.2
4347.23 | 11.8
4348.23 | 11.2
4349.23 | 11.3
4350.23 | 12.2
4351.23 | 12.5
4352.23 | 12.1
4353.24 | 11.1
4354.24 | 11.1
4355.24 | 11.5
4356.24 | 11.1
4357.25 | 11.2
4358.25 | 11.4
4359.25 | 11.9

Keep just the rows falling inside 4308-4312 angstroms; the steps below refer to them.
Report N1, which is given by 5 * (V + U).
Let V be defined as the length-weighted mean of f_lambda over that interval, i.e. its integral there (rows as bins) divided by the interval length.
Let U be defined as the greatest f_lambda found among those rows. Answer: 84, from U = 8.74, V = 8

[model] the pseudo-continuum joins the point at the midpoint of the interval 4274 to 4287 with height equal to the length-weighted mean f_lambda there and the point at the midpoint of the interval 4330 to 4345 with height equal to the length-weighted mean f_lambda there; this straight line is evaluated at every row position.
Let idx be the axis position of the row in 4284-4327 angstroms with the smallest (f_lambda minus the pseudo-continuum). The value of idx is 4300.43 angstroms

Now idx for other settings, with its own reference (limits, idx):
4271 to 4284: 4273.78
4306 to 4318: 4306.38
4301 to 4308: 4301.42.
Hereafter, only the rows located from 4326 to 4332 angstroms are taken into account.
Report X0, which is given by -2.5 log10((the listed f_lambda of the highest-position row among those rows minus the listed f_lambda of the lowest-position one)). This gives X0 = -0.9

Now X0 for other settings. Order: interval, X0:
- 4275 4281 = 2.5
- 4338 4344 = -0.5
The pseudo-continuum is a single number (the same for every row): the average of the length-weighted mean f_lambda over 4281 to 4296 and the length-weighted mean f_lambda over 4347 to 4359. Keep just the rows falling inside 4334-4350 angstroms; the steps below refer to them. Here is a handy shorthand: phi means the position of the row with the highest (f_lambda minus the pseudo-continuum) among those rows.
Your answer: 4346.22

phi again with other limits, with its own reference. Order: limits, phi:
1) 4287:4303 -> 4289.55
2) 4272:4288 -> 4276.73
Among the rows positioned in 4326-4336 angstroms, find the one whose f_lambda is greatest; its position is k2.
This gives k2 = 4330.24 angstroms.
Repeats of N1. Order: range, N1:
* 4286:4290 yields 95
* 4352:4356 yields 117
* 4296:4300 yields 84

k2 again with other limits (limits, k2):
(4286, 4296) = 4289.55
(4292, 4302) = 4292.52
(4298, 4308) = 4298.45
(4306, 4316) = 4315.31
